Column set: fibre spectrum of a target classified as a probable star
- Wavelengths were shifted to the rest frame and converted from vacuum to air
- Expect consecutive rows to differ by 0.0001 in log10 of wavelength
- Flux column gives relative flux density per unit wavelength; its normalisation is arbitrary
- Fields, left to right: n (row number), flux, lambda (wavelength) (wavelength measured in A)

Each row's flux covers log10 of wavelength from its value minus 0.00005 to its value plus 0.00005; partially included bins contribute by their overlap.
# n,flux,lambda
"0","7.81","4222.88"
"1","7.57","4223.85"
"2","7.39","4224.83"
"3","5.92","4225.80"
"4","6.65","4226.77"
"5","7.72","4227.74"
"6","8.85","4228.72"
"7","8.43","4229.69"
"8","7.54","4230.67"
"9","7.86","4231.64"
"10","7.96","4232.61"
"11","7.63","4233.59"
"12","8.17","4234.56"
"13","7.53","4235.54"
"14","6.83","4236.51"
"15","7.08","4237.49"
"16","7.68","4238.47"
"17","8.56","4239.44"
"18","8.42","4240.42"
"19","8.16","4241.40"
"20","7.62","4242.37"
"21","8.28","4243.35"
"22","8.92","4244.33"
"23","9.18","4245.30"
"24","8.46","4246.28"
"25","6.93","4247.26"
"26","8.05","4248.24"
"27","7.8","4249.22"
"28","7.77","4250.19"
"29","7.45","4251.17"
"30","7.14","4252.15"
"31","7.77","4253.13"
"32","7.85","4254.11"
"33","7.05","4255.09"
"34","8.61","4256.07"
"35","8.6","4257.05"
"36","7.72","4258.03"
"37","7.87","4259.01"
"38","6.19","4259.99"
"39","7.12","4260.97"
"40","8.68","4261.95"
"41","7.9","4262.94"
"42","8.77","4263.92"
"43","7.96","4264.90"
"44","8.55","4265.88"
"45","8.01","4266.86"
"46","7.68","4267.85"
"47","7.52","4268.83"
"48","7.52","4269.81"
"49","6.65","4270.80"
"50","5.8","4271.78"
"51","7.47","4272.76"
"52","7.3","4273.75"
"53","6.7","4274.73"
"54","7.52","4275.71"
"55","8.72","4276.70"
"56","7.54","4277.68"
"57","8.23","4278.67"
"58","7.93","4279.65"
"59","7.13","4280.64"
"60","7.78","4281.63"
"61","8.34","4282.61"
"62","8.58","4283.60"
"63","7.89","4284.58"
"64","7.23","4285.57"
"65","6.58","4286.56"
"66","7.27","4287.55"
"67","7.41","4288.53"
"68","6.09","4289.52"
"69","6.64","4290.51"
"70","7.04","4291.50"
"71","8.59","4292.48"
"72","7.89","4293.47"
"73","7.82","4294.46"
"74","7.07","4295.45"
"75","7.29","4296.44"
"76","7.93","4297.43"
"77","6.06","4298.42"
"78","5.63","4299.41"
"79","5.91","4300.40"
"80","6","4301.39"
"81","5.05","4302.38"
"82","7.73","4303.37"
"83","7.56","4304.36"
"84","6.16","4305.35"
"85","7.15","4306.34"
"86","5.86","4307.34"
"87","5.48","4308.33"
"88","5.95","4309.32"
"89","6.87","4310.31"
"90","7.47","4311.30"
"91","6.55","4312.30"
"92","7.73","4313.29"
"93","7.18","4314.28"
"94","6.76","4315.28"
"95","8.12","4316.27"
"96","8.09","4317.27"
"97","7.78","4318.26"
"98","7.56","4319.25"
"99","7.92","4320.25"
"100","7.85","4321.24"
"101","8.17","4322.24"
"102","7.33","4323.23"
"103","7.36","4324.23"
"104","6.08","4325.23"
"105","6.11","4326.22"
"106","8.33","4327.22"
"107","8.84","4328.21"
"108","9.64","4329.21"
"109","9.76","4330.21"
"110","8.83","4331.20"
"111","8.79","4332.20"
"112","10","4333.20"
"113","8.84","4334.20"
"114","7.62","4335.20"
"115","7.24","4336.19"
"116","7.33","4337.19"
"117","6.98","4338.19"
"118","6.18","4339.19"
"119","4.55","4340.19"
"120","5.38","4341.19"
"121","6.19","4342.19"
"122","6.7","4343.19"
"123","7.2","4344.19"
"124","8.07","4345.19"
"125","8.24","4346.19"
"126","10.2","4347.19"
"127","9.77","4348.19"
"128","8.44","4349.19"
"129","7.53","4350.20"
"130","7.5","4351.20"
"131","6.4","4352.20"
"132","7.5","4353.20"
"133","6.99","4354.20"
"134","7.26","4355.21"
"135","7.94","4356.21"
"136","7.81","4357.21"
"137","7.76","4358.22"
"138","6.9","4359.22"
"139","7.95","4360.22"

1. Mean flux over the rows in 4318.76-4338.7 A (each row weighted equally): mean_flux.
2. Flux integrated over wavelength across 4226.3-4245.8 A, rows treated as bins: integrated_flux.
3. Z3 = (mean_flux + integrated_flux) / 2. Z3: 81.6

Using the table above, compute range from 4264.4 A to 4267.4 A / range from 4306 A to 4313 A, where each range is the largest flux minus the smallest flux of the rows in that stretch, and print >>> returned 0.3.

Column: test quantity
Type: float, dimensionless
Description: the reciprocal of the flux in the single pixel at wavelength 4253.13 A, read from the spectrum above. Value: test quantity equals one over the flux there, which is 0.129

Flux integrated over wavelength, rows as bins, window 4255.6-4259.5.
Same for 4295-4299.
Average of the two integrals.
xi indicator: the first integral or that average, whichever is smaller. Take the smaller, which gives 30.1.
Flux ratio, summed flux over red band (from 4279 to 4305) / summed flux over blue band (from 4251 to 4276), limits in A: 0.94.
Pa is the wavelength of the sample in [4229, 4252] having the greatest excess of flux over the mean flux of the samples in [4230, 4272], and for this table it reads 4245.30 A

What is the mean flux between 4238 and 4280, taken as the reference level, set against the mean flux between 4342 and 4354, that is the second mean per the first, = 1.00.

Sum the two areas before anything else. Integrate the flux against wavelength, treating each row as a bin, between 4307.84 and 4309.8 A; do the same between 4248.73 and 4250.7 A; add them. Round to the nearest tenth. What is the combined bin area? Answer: 26.6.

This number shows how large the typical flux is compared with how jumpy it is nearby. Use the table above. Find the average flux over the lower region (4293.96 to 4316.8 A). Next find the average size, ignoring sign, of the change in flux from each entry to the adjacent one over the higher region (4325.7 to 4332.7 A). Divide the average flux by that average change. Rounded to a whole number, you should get 9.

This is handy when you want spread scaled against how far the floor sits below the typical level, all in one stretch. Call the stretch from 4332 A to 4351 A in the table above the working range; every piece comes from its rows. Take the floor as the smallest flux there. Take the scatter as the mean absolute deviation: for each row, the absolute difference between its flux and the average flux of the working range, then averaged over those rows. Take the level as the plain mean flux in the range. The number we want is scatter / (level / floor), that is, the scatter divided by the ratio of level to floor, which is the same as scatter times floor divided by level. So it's 0.70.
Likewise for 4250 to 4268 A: 0.38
